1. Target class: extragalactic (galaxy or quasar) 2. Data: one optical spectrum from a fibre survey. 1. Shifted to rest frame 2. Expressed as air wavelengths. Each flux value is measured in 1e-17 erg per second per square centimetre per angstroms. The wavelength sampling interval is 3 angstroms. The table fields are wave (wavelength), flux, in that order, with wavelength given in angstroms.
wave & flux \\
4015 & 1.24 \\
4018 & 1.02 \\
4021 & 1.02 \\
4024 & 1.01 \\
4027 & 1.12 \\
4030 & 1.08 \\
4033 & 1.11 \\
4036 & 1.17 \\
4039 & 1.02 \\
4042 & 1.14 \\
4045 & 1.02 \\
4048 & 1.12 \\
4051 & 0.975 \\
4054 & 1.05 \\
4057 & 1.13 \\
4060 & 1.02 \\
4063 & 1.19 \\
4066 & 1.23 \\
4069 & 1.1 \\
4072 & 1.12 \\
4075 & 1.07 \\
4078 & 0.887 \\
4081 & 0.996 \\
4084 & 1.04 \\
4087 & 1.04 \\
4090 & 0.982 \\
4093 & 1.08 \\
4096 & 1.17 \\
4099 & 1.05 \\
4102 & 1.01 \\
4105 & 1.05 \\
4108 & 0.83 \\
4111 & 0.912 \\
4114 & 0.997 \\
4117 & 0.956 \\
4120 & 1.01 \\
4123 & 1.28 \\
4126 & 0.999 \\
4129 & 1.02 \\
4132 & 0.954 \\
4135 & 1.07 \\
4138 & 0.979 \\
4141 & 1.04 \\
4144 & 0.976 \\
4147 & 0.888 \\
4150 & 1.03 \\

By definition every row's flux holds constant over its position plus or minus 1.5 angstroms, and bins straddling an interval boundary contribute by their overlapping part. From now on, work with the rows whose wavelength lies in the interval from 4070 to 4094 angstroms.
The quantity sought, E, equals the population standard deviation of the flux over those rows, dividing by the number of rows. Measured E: 0.07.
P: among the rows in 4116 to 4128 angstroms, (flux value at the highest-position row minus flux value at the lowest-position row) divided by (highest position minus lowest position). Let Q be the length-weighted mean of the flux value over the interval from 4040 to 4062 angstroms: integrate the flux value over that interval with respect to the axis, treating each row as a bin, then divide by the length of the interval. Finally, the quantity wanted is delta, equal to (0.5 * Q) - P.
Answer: 0.529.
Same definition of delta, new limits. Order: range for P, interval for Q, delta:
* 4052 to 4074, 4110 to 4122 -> 0.488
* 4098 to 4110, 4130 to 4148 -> 0.519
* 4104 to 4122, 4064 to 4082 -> 0.539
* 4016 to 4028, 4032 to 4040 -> 0.541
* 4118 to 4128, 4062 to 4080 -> 0.549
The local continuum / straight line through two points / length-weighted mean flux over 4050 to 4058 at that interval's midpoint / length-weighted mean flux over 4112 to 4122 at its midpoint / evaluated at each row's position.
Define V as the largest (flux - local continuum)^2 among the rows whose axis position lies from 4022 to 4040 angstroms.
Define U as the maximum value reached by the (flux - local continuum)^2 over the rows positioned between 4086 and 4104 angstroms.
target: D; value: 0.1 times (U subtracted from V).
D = -0.0013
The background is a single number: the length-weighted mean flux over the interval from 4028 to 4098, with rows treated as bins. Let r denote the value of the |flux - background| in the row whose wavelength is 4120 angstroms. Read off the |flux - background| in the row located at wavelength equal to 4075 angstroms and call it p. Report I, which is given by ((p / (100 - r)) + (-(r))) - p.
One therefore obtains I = -0.07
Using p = 0.01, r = 0.066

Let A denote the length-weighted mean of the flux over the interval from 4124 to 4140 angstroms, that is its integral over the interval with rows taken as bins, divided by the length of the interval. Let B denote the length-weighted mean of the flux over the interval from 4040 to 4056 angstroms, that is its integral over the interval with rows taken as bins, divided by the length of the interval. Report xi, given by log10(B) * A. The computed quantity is 0.026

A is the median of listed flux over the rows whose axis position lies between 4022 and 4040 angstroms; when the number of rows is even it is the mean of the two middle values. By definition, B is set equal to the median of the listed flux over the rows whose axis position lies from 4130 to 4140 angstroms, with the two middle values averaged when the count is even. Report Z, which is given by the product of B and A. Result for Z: 1.07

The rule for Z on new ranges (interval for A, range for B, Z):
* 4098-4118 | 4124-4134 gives 1.00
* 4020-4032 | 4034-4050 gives 1.18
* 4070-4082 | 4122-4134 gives 1.04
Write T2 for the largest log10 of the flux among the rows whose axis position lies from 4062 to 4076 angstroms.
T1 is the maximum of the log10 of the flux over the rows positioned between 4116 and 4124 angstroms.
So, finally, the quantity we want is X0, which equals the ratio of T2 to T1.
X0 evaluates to 0.8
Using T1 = 0.107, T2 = 0.090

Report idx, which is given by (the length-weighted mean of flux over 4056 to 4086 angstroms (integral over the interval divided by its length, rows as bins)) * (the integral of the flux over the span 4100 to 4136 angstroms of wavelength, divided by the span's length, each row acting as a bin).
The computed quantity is 1.08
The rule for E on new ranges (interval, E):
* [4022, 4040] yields 0.06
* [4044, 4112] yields 0.09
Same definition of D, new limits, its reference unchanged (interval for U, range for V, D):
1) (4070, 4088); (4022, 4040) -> -0.0010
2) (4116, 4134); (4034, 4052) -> -0.0071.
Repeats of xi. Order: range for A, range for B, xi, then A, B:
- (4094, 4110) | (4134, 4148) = -0.004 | 1.02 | 0.99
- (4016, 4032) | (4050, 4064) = 0.032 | 1.06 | 1.07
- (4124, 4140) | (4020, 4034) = 0.029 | 1.01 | 1.07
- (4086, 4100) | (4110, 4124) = 0.012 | 1.07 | 1.03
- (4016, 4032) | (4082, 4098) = 0.027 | 1.06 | 1.06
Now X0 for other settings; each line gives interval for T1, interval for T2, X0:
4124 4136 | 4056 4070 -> 3.1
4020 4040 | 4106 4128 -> 1.6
